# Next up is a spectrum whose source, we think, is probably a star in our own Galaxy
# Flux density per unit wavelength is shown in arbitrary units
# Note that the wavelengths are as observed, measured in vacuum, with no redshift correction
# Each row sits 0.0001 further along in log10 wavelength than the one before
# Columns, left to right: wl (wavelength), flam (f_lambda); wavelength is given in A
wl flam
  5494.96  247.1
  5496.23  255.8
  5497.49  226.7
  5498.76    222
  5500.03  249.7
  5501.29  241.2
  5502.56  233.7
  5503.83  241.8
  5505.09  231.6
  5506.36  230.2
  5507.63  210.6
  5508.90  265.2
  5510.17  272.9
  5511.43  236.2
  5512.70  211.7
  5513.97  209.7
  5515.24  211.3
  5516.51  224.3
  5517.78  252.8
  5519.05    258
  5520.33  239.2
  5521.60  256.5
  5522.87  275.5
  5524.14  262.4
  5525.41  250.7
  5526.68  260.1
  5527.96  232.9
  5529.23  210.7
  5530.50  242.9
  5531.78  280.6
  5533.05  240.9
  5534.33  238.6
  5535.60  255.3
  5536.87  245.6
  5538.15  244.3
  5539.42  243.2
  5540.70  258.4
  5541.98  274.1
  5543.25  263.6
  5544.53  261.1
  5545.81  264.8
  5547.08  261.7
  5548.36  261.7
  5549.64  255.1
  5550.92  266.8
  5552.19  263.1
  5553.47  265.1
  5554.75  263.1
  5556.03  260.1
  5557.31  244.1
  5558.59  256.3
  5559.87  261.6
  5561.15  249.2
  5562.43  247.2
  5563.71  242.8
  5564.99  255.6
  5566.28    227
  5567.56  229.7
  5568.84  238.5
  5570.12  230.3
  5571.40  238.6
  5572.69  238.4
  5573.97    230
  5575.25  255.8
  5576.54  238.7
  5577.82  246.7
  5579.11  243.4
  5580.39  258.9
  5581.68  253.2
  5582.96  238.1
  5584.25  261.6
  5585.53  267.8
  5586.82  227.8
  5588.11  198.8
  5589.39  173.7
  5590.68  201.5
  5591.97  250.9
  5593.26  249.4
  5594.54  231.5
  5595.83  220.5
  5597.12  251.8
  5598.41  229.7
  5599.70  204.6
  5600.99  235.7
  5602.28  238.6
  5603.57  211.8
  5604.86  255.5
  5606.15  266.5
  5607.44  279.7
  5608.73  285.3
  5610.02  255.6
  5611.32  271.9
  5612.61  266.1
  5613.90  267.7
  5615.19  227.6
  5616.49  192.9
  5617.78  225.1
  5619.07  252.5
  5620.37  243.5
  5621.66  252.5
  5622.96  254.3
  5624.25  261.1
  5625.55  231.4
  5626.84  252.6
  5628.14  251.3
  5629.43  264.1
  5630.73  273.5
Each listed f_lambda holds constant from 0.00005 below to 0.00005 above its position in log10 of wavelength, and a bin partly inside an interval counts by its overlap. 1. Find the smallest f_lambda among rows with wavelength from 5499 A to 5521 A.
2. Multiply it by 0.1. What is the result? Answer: 21.0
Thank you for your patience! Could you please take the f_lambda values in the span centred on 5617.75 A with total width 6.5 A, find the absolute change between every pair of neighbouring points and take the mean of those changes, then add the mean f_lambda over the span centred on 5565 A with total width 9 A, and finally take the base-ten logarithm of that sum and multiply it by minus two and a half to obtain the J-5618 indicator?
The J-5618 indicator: -6.07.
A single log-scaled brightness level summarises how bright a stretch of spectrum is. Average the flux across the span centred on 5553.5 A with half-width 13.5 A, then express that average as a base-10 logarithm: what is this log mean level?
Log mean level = 2.41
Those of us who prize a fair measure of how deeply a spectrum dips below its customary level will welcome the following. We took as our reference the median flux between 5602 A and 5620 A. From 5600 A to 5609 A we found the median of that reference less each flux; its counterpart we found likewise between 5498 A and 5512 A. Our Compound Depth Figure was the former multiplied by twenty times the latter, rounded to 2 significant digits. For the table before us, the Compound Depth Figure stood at 19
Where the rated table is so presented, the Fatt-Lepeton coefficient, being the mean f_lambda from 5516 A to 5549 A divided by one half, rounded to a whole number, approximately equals 505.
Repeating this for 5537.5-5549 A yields 518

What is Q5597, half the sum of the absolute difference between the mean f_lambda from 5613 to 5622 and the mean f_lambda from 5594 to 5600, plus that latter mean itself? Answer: 119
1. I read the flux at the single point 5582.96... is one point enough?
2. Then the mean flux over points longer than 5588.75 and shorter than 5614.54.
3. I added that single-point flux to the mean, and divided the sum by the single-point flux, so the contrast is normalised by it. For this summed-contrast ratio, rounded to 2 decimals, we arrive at 2.02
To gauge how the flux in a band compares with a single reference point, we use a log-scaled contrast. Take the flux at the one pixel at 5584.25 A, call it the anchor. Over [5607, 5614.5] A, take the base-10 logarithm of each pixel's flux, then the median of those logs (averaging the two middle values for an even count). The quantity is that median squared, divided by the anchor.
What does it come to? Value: 0.0226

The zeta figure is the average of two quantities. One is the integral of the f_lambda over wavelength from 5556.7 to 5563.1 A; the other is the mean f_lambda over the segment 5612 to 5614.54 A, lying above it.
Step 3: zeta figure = 939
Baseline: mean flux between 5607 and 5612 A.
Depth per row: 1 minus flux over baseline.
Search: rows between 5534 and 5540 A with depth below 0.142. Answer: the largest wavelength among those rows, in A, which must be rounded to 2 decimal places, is 5539.42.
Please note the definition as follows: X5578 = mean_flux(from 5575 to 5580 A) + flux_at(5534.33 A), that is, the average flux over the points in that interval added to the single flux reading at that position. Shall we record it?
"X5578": 485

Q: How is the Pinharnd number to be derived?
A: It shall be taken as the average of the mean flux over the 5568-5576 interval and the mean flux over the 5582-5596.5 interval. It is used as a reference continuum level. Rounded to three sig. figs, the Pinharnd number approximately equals 234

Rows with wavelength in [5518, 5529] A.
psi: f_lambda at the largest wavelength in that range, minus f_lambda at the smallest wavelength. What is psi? -25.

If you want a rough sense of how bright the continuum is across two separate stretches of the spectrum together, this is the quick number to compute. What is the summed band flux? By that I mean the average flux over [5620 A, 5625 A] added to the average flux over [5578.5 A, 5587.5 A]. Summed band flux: 503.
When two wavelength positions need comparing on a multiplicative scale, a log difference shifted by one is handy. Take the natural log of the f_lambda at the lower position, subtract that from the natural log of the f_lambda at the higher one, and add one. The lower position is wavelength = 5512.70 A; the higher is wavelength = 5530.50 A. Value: 1.14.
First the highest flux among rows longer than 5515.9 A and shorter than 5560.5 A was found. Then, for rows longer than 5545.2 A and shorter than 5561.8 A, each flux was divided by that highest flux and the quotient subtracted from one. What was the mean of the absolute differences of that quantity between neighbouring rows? 0.023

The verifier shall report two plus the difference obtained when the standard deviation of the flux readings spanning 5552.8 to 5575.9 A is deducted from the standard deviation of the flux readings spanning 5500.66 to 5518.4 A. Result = 9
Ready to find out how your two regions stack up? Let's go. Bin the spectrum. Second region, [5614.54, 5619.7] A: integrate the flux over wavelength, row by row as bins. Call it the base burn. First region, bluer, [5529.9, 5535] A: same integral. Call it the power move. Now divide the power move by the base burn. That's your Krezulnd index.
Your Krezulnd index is 1.10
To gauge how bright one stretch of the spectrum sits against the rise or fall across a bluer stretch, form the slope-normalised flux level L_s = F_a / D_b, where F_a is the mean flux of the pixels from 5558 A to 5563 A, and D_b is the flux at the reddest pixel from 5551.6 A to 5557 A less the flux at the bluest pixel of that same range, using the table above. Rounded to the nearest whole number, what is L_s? -85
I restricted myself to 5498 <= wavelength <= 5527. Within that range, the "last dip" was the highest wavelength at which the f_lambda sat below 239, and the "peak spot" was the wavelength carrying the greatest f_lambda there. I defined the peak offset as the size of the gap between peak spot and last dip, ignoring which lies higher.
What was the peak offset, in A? 6.4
